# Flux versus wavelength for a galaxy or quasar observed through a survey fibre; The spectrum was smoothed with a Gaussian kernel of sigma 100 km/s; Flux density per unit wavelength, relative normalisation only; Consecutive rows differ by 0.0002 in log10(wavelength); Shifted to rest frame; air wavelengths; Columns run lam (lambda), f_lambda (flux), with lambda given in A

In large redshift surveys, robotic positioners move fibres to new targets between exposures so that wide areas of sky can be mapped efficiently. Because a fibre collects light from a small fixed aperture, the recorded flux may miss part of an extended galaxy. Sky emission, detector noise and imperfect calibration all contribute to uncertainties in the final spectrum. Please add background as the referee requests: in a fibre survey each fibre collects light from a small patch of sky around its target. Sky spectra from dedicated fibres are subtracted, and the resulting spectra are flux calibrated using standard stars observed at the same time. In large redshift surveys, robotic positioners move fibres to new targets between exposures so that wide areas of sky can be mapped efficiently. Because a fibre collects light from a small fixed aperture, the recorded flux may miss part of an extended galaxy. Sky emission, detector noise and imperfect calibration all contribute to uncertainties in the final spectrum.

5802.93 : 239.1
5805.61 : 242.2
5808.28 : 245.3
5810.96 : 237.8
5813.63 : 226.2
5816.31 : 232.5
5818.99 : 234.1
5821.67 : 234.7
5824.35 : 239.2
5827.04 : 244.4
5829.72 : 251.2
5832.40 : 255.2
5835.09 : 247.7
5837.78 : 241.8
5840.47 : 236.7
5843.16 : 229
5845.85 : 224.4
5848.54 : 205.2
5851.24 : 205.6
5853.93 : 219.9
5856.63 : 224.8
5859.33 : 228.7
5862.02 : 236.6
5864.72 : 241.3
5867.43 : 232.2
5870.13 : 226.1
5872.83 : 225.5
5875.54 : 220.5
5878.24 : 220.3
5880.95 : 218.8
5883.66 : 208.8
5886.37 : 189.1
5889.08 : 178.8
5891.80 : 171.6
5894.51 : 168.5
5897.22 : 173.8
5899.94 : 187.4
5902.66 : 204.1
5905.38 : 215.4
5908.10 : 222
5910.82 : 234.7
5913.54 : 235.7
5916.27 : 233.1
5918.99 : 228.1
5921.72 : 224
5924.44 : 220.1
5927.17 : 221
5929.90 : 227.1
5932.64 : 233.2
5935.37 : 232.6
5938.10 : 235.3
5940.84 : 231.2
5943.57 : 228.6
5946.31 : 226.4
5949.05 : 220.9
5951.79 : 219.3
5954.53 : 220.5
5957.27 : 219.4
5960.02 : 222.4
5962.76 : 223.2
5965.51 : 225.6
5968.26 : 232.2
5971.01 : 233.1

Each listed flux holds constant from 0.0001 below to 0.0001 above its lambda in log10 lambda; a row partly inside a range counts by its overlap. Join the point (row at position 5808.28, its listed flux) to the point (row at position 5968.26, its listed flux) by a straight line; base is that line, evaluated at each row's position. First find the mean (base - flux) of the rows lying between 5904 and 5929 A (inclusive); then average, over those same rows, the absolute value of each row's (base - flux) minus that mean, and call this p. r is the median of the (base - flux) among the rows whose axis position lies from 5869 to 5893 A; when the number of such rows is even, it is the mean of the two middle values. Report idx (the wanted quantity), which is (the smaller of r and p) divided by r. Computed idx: 0.29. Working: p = 6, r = 21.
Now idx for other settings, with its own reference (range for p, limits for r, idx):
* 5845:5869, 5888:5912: 0.20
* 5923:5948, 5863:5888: 0.23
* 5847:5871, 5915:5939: 1.00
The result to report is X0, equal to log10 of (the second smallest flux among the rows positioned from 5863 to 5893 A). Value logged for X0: 2.252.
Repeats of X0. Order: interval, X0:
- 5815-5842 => 2.369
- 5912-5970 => 2.341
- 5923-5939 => 2.344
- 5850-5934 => 2.235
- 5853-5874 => 2.352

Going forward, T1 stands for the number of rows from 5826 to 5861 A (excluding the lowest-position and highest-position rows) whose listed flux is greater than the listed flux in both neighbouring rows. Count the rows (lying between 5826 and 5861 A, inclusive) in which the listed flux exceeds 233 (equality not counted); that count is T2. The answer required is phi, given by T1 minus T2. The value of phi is -5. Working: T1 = 1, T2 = 6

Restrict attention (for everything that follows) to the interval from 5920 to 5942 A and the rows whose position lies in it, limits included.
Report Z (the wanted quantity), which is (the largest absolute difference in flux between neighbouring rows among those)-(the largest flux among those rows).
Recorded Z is -229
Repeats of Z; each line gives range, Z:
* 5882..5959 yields -216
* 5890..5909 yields -205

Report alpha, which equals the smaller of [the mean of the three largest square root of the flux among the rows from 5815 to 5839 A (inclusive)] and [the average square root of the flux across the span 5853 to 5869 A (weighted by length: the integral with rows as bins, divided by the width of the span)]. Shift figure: 15.2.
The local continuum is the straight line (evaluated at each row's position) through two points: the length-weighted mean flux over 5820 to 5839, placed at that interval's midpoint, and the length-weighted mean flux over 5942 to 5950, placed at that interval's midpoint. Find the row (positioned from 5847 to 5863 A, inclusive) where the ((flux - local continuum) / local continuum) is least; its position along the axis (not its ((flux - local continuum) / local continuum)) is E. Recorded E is 5848.54 A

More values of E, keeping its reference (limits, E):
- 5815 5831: 5816.31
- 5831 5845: 5843.16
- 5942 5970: 5951.79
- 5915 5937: 5924.44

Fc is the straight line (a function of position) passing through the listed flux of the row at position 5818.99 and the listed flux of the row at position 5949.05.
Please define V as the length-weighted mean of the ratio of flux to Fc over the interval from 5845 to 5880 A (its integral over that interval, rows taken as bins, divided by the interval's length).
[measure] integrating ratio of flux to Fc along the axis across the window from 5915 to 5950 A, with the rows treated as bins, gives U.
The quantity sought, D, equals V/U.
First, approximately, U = 35.8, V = 0.97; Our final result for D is 0.027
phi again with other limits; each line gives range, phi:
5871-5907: 0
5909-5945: -2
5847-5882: -1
